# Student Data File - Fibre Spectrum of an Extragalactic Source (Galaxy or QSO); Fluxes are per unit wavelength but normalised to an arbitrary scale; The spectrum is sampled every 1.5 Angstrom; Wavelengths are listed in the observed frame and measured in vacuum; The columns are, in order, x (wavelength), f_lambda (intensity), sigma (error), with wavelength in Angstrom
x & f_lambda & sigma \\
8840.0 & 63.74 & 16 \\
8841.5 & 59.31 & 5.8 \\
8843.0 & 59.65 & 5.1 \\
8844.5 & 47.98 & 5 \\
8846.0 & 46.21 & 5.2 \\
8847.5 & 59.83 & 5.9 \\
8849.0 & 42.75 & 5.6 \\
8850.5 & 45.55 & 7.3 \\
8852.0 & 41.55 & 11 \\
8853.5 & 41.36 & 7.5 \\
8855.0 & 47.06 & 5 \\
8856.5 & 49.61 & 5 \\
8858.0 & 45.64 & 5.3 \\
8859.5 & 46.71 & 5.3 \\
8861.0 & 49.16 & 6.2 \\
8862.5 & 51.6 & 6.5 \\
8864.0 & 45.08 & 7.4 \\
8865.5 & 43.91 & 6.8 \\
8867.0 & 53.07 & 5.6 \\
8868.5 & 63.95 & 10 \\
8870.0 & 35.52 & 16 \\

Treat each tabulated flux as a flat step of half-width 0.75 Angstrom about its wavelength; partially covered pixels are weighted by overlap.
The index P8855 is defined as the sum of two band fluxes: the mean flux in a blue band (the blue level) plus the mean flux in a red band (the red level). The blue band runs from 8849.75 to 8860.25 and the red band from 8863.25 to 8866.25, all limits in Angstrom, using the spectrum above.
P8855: 90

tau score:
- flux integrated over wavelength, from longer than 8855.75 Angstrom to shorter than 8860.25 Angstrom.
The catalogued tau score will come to 213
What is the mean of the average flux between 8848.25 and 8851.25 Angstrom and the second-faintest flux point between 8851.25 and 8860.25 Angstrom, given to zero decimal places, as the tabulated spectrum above 43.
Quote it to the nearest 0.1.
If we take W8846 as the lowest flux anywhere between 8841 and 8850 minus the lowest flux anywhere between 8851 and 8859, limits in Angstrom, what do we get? 1.4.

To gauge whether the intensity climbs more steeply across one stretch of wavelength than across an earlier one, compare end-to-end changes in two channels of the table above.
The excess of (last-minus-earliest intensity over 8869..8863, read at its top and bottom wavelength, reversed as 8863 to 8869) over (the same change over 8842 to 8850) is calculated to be 36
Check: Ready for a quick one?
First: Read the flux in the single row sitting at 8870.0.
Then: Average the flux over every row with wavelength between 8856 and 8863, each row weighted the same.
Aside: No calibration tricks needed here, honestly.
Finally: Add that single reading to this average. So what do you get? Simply 84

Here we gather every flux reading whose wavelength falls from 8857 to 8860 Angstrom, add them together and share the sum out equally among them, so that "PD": 46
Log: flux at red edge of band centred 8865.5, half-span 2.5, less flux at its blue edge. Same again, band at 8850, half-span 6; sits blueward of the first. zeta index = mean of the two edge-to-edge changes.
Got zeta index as 3.5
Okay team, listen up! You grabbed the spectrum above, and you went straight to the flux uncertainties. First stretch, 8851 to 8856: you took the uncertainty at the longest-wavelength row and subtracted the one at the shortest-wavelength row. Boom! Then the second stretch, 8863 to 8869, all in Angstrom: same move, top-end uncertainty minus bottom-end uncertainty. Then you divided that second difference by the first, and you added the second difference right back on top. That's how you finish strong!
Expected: 2.2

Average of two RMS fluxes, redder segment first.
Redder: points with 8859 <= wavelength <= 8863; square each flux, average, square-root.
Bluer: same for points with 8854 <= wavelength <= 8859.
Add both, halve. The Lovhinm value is 48.3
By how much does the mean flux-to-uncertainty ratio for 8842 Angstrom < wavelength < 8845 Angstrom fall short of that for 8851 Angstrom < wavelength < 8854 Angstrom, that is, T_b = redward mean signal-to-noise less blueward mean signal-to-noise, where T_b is -6.0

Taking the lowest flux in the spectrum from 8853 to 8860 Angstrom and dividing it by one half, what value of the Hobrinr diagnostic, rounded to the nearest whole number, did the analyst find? 83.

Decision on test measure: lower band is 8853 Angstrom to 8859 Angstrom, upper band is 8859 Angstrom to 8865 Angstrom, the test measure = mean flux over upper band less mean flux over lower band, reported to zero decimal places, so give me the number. 2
